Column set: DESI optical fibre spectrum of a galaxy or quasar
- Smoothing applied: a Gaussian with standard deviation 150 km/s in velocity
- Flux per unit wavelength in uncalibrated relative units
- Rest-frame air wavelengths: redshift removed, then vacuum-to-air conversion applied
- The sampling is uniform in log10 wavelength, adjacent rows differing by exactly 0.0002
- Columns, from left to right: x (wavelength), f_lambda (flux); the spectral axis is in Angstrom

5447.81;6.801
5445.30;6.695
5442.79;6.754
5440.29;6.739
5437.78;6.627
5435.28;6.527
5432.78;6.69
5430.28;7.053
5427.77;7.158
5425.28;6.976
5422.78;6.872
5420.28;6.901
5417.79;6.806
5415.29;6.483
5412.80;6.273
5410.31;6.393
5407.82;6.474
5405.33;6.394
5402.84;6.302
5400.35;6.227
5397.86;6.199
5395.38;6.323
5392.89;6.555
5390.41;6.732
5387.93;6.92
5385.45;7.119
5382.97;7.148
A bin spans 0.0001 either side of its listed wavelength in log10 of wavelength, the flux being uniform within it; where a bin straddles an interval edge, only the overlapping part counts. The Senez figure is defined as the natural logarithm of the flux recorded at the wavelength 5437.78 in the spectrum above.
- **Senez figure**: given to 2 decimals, 1.89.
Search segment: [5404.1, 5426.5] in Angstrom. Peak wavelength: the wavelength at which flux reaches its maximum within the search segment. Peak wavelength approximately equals 5425.28 Angstrom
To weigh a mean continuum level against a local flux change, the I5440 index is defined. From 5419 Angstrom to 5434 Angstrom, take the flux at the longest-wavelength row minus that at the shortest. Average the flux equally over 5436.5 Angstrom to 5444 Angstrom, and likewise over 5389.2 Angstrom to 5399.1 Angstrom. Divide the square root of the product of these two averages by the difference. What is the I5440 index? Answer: -31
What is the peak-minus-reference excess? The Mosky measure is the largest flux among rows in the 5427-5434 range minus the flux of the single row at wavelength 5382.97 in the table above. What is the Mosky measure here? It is 0.0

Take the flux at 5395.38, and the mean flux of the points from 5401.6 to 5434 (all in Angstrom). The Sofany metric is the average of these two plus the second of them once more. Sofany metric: 13.17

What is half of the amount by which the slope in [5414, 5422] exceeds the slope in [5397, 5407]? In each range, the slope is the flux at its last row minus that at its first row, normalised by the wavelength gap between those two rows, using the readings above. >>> 0.029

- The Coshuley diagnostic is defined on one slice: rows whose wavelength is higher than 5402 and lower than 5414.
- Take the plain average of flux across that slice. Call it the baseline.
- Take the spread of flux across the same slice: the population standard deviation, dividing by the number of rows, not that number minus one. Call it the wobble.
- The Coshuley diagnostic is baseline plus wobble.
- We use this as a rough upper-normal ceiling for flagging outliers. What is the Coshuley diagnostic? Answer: 6.44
